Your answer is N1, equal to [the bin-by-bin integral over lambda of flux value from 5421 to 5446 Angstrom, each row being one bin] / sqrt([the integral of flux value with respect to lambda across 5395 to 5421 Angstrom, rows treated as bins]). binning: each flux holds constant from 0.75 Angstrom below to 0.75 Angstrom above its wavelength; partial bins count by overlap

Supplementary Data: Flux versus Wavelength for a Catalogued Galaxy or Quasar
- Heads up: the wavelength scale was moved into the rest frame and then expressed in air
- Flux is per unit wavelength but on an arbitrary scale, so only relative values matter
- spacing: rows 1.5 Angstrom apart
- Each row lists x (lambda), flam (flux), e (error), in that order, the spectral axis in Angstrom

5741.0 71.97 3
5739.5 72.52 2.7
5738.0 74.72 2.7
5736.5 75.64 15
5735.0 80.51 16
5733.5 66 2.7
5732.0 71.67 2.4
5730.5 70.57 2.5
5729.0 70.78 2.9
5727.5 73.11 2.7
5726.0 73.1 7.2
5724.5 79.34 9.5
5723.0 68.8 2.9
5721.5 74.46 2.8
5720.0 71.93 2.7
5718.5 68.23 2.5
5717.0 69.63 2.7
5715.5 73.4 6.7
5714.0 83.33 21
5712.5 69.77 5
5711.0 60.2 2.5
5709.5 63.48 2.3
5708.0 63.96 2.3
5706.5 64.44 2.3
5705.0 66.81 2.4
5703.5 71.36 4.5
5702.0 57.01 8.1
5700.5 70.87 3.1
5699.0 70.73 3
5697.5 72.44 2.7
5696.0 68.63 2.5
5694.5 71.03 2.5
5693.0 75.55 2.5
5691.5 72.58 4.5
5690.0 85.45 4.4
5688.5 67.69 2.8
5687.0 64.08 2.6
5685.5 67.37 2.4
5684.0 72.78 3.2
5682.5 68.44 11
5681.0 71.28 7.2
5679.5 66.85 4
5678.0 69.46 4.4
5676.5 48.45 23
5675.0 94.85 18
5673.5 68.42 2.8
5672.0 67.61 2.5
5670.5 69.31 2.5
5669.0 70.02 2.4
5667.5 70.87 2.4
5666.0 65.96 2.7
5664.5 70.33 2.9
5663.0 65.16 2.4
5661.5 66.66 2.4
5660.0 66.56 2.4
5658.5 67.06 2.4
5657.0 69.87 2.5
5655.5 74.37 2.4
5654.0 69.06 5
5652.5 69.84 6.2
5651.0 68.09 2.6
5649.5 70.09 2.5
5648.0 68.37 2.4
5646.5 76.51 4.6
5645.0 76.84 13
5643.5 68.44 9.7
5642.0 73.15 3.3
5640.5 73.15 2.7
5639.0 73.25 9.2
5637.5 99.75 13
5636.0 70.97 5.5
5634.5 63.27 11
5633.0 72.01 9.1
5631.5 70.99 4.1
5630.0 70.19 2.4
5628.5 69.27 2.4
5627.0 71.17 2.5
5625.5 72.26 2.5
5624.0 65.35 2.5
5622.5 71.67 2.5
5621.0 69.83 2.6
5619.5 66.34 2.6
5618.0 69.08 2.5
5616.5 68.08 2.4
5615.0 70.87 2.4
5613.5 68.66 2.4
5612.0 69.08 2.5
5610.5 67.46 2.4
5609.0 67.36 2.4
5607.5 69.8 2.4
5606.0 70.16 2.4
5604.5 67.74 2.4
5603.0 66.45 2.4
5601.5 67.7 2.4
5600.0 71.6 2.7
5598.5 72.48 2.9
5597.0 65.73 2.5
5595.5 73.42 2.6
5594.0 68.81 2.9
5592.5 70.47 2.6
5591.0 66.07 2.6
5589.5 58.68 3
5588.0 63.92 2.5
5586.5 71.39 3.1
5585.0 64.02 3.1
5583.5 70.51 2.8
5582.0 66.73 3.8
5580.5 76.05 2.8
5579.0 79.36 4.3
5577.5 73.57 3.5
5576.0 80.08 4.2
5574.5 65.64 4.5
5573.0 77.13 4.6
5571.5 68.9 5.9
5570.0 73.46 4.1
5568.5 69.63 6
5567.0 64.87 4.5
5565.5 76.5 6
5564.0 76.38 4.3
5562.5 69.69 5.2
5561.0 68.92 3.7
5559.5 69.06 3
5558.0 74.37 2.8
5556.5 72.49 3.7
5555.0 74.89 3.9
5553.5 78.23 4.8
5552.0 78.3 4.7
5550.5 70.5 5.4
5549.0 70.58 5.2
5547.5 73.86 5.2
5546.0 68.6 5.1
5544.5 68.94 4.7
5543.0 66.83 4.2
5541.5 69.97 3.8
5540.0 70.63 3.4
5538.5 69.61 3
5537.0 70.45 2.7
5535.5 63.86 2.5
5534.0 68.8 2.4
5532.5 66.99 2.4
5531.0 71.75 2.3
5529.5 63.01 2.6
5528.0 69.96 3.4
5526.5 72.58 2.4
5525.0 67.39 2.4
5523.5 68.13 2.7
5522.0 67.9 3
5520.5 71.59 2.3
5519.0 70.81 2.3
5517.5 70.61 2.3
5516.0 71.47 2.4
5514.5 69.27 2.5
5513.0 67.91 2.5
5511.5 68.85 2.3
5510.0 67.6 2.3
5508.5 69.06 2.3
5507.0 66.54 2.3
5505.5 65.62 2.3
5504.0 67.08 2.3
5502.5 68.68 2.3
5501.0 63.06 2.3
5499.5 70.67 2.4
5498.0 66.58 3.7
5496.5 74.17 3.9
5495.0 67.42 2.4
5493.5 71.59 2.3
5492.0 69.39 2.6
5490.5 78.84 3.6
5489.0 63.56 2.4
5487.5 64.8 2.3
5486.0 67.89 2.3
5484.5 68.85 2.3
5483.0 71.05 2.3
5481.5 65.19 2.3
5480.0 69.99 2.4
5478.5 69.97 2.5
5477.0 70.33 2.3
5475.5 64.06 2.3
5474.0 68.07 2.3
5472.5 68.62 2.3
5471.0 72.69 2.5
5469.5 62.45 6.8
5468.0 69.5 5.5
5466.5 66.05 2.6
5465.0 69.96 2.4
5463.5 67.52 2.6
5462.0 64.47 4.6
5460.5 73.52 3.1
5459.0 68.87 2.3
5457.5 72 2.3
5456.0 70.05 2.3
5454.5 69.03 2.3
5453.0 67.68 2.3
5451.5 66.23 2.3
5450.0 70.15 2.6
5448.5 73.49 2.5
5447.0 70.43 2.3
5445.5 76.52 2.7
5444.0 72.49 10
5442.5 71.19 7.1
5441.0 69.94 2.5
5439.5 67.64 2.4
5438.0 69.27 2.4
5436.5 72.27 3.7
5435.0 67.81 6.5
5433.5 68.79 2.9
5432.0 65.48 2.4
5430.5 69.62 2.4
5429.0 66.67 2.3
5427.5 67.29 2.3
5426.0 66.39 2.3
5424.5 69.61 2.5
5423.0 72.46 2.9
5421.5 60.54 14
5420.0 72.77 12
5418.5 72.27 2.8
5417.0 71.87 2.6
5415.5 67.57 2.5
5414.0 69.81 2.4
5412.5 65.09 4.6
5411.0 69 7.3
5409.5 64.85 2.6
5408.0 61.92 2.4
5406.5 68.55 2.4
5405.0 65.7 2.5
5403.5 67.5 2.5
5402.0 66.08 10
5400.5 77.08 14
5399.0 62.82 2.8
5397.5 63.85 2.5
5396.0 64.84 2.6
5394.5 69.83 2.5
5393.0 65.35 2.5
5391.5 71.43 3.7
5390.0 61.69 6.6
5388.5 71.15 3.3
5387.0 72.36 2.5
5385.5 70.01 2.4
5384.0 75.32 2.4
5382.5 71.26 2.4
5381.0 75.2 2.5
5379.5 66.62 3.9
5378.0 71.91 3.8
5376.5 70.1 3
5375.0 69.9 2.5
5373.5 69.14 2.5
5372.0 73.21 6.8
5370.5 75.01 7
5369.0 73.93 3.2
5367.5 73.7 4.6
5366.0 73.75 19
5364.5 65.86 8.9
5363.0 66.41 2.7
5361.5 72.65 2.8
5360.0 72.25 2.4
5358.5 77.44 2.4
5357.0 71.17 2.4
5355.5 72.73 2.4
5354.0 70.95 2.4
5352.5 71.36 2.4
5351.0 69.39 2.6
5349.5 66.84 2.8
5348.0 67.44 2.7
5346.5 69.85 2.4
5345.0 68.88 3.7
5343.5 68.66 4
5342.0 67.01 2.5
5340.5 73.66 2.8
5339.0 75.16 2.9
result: 41.2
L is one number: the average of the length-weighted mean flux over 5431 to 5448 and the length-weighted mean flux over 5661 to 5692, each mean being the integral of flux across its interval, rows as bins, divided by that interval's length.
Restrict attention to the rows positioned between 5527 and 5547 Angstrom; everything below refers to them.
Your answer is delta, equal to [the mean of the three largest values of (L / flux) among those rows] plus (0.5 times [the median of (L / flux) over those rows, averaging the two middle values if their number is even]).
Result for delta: 1.59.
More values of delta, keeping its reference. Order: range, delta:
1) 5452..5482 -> 1.61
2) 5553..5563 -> 1.49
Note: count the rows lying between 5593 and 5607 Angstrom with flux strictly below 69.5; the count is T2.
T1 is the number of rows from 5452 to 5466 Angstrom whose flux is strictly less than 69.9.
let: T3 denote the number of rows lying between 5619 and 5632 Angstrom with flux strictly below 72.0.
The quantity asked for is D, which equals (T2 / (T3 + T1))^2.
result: 0.15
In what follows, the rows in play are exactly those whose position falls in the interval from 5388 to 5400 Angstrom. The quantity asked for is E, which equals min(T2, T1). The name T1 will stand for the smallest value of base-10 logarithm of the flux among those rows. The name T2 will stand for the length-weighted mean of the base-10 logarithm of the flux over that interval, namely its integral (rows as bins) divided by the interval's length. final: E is 1.790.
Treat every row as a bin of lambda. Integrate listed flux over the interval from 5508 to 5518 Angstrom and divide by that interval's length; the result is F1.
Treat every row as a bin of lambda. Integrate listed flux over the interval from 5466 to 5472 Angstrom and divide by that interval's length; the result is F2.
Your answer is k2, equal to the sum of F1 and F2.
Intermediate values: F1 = 69.2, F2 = 67.8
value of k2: 137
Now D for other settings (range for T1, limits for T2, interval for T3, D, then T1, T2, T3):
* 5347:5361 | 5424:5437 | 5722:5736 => 0.56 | 3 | 6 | 5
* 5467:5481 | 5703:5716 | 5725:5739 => 0.31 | 5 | 5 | 4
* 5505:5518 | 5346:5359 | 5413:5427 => 0.05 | 7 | 3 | 6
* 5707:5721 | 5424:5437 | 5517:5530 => 0.18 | 6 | 6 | 8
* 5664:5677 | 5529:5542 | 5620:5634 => 0.11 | 5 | 4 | 7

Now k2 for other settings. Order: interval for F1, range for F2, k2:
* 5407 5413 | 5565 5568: 135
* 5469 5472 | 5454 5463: 138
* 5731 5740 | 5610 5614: 142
